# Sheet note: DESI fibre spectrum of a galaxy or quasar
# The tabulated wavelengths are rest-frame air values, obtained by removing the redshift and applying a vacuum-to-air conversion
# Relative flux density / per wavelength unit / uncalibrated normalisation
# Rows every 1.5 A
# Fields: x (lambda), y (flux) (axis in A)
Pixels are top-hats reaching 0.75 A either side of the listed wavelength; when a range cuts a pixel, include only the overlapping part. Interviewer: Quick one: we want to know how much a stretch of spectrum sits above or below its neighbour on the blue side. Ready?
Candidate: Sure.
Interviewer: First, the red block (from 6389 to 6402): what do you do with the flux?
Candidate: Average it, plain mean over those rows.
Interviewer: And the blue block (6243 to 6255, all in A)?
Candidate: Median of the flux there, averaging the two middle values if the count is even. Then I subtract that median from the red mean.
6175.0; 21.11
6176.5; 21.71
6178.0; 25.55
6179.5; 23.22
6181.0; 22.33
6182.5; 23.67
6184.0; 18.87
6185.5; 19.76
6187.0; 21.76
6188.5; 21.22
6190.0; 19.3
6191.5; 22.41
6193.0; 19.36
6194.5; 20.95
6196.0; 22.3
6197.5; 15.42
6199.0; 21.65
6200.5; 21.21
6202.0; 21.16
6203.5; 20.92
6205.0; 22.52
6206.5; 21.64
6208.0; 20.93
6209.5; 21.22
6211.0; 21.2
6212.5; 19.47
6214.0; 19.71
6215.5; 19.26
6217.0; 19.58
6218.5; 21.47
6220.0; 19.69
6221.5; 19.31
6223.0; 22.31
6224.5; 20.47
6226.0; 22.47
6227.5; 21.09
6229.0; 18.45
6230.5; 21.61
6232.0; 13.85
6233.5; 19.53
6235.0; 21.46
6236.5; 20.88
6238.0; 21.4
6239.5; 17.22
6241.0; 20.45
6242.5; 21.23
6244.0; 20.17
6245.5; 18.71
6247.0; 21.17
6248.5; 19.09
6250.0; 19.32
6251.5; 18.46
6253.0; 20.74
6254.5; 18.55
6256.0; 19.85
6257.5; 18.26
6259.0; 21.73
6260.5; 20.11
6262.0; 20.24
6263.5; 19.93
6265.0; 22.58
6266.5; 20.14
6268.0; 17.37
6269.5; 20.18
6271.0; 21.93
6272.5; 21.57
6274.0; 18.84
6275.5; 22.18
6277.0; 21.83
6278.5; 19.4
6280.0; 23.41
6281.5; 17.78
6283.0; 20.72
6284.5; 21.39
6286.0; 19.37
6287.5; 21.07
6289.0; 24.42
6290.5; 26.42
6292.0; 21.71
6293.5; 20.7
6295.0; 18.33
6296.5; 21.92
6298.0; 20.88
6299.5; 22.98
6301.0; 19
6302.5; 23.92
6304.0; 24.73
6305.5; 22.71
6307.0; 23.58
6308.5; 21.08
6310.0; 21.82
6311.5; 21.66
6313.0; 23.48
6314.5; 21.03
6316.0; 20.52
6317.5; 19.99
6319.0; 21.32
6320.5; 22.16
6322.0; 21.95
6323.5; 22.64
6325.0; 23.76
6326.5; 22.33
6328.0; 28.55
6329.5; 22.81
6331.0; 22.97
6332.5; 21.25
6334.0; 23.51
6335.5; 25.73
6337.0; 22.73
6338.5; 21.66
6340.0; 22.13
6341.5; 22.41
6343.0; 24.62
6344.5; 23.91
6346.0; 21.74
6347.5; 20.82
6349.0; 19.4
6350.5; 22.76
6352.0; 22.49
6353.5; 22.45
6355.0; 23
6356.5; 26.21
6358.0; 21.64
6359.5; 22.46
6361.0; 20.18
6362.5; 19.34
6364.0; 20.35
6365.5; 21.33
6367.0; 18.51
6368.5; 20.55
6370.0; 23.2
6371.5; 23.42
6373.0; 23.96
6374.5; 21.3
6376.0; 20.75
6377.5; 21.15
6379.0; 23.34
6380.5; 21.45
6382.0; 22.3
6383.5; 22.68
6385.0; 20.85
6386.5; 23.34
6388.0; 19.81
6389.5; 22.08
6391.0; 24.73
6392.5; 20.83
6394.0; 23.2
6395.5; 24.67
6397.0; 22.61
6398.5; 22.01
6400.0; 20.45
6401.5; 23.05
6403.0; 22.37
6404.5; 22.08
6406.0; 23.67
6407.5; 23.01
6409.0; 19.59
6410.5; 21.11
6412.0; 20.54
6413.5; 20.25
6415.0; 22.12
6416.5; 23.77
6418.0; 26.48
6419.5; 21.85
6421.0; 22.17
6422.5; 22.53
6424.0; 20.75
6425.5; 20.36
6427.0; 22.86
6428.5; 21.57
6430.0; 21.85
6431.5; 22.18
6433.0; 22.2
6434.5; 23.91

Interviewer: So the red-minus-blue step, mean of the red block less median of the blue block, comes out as 3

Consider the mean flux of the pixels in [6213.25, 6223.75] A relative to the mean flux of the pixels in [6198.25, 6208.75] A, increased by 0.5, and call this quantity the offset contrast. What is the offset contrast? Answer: 1.44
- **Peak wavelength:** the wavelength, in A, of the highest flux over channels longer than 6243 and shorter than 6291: 6290.5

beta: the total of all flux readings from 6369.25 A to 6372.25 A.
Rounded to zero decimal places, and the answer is 47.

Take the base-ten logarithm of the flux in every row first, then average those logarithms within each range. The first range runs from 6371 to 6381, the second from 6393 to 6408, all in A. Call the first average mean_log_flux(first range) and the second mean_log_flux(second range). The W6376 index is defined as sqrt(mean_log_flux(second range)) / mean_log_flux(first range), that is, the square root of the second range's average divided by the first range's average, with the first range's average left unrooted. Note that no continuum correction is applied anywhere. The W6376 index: 0.865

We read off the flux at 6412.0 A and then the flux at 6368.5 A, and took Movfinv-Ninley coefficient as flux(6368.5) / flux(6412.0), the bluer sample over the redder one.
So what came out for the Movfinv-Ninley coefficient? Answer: 1.00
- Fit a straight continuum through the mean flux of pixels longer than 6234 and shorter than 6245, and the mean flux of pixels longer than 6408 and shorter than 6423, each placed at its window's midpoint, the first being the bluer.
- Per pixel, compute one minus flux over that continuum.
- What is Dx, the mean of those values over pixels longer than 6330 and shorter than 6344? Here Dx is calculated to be -0.08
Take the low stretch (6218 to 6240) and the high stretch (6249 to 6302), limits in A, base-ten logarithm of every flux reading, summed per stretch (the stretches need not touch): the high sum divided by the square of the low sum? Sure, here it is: 0.12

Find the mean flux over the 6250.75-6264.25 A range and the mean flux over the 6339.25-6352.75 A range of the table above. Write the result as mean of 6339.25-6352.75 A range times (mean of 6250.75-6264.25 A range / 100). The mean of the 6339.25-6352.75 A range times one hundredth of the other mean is 4.40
